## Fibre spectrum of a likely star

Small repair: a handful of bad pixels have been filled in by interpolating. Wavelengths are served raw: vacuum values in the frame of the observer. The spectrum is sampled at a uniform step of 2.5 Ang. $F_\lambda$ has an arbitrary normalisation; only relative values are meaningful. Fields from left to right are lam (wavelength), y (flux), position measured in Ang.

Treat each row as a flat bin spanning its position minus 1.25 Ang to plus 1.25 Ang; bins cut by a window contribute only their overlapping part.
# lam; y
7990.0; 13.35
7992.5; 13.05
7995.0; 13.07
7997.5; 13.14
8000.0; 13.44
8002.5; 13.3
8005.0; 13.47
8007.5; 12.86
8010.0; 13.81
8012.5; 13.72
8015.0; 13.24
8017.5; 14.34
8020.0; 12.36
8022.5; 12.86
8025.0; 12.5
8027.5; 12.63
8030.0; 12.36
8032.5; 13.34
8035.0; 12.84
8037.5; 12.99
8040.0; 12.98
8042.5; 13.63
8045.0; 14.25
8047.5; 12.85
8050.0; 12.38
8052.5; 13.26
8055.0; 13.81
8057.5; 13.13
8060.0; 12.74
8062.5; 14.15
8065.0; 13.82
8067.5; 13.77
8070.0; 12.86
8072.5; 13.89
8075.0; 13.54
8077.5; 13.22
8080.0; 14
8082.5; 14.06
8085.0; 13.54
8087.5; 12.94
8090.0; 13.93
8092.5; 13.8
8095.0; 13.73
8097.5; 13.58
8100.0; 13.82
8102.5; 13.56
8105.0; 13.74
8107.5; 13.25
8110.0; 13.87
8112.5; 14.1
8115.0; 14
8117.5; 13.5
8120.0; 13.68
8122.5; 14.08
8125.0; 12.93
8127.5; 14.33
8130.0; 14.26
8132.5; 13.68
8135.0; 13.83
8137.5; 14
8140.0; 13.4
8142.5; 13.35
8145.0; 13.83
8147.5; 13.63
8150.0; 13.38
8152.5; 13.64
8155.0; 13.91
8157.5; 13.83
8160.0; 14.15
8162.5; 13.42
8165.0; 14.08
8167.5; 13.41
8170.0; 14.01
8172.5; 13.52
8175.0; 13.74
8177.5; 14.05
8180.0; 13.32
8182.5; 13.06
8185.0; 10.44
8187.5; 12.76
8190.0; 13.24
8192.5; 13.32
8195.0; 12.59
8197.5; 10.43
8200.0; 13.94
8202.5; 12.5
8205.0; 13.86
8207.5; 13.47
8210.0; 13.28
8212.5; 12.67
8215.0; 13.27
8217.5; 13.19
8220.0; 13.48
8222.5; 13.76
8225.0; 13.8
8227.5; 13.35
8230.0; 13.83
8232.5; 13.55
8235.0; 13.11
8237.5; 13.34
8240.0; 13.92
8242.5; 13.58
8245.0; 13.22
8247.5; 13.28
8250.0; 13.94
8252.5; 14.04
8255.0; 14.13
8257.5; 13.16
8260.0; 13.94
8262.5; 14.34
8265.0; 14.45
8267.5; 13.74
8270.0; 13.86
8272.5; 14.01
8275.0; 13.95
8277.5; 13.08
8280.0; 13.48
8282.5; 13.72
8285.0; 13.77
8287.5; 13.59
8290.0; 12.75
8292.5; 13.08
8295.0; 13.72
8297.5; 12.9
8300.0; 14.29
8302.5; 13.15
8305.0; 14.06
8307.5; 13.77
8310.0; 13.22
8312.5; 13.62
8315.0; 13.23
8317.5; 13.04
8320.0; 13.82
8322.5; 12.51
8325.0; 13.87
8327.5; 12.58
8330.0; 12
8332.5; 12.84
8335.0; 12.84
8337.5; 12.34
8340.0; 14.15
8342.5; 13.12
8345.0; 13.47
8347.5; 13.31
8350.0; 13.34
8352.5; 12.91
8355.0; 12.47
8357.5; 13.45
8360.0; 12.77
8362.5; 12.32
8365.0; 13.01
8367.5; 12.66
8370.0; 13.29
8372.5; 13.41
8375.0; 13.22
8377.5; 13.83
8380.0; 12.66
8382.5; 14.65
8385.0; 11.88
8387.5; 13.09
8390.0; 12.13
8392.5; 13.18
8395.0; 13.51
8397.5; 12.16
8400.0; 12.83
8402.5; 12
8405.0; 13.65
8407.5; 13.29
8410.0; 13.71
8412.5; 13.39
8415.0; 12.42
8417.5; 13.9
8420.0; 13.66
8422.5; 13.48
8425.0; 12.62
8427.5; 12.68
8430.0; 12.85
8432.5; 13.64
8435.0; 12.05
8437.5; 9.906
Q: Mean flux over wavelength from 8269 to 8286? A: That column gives 13.7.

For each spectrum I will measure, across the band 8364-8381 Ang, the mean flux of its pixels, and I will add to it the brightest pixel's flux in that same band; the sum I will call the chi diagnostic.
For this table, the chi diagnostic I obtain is 27.0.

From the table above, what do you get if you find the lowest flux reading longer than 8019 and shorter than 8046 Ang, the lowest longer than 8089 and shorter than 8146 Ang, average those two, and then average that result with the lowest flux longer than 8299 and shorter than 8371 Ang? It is 12.3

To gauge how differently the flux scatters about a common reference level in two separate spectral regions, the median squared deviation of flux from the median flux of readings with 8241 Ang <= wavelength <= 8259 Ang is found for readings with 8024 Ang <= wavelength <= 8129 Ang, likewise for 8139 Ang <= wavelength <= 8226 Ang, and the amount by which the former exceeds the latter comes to 0.07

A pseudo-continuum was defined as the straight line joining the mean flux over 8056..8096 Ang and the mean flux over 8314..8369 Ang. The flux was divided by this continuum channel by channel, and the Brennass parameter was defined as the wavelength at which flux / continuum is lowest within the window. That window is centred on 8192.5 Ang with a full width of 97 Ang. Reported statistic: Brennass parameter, 8185.0 Ang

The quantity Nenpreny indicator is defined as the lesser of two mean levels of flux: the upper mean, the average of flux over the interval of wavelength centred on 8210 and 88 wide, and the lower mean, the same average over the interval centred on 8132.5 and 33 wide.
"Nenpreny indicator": 13.3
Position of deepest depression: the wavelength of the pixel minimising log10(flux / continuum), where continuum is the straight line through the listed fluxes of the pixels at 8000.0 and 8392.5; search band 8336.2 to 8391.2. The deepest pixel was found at 8385.0 Ang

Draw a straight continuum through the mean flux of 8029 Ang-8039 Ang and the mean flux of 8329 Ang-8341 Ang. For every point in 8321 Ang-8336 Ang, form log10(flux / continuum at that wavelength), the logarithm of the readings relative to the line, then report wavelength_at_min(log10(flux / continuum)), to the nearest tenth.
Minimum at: 8330.0 Ang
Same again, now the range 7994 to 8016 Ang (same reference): 8007.5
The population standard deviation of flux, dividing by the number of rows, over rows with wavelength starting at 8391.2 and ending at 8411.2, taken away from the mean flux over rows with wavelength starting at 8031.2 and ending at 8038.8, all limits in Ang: 12.4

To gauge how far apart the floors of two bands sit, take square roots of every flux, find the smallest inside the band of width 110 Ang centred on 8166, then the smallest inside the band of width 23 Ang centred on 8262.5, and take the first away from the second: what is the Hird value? 0.40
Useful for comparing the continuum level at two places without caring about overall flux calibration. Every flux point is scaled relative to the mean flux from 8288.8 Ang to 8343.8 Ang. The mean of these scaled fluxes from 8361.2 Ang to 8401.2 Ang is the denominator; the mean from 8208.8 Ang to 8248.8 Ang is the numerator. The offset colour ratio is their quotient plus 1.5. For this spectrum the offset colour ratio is 2.53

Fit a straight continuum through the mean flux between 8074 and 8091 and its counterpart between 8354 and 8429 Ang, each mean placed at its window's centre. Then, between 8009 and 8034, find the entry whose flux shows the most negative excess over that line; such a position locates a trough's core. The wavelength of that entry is 8020.0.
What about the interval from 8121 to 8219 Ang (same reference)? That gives 8185.0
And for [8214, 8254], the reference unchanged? 8235.0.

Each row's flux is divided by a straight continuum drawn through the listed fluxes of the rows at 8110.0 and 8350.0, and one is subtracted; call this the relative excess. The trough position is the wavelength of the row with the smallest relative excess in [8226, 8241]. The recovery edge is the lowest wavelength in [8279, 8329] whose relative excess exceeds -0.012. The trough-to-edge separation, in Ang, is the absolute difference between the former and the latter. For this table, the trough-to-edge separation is 45.0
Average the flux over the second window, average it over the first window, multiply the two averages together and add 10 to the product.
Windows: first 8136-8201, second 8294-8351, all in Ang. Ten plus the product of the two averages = 187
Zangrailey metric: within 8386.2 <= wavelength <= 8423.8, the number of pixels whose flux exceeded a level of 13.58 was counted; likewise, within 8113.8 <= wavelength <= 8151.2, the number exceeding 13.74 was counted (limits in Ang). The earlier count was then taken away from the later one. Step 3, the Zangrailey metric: 3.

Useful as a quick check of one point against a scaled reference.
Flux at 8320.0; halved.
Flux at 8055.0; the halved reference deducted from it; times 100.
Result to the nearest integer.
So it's 690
